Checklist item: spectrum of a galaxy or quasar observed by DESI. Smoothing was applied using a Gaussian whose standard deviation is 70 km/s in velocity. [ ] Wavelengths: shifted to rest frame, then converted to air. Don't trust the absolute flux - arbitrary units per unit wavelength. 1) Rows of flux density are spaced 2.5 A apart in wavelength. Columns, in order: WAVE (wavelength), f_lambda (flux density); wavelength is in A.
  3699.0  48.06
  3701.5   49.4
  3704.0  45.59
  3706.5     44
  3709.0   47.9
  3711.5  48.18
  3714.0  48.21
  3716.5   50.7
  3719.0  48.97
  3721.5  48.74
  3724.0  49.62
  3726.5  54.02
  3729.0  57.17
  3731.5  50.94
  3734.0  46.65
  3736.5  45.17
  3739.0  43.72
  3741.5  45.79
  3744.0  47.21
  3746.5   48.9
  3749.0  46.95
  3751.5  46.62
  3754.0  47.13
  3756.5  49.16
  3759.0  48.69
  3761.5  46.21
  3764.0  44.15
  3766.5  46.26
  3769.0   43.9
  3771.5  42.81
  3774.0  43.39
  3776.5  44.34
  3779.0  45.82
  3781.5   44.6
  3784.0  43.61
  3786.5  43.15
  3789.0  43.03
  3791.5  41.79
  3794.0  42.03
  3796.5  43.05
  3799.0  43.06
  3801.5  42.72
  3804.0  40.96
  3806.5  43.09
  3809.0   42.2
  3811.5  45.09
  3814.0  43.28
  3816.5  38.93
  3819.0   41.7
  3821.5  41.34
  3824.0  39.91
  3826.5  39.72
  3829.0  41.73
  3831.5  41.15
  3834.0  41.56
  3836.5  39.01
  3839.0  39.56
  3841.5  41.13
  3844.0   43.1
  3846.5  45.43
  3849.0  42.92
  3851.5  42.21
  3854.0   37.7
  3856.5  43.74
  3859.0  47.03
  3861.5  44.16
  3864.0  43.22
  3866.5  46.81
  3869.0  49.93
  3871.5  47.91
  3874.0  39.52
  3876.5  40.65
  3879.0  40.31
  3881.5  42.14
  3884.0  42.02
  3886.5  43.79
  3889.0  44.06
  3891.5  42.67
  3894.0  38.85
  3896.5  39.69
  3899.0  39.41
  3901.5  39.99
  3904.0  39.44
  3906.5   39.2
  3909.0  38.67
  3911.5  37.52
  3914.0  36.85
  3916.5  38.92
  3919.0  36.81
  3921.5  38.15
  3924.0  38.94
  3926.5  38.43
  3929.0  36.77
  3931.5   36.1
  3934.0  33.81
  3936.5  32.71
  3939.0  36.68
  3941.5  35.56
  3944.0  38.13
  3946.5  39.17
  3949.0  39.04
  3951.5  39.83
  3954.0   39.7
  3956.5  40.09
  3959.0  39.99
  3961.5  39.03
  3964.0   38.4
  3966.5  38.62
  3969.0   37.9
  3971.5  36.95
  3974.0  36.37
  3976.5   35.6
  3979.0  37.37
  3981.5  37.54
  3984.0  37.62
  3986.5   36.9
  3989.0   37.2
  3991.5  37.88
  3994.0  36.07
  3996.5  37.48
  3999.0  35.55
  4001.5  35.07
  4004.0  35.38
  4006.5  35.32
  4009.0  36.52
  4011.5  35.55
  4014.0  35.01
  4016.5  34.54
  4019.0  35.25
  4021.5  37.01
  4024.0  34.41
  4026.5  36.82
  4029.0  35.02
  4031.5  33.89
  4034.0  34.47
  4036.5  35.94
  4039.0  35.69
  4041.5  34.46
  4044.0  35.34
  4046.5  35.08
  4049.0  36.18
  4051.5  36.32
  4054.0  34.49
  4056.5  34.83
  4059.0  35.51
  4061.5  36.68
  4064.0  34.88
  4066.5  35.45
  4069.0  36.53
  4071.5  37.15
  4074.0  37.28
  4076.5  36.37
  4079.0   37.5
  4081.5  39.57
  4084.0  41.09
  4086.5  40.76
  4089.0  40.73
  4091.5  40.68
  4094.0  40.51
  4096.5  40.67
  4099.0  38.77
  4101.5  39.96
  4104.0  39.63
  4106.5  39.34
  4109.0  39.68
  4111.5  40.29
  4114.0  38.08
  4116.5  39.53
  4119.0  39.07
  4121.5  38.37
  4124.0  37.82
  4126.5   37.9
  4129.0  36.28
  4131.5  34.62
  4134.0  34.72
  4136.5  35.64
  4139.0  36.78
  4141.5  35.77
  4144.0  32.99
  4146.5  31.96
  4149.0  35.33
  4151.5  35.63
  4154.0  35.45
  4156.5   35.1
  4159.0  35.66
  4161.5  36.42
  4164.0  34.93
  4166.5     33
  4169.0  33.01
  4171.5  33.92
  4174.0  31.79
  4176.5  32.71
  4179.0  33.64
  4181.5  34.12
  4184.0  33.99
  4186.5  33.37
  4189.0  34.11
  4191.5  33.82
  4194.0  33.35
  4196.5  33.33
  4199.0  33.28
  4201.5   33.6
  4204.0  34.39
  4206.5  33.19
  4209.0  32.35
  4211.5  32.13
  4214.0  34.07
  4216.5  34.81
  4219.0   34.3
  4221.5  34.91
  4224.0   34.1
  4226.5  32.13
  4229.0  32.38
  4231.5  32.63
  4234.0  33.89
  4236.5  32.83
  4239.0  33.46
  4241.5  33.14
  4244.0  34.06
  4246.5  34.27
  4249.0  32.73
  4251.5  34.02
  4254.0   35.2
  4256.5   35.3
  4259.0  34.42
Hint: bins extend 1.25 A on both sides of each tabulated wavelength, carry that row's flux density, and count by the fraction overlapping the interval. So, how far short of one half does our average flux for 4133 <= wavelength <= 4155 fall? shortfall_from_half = -34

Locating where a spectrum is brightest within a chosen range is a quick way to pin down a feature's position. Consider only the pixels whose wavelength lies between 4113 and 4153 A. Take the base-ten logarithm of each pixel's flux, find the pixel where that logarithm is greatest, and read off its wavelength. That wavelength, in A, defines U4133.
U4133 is 4116.5 A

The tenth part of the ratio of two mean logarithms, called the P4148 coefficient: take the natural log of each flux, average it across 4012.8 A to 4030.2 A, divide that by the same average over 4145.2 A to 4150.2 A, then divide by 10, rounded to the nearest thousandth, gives 0.102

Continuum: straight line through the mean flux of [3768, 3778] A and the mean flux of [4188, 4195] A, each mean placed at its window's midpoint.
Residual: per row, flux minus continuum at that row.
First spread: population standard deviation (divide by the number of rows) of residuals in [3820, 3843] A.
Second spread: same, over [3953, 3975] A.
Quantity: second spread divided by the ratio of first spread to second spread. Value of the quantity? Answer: 1.3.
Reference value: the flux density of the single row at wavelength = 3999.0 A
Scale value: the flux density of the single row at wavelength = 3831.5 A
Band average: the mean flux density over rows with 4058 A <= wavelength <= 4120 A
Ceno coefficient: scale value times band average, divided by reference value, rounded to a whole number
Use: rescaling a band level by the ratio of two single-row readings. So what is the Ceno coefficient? 45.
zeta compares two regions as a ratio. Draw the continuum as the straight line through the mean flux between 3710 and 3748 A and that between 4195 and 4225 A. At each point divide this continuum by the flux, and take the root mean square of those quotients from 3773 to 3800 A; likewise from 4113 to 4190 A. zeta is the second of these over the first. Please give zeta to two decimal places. 0.93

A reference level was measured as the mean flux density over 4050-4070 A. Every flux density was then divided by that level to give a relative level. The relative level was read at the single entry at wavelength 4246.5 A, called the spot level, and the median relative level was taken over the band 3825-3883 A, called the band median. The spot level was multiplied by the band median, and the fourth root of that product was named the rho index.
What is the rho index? 1.03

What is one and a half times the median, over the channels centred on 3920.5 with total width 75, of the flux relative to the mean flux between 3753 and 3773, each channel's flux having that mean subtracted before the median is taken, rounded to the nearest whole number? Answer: -11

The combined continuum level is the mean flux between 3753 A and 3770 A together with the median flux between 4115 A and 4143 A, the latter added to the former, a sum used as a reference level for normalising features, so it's 83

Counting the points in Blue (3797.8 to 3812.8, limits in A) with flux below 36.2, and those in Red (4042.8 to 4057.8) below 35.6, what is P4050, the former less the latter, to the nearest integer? -4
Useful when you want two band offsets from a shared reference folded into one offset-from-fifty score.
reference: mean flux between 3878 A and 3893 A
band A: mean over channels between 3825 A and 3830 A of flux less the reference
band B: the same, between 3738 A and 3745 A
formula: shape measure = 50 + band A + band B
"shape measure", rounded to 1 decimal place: 51.3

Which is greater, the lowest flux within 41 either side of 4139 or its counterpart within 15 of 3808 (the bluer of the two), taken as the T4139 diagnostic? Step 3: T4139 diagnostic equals 38.9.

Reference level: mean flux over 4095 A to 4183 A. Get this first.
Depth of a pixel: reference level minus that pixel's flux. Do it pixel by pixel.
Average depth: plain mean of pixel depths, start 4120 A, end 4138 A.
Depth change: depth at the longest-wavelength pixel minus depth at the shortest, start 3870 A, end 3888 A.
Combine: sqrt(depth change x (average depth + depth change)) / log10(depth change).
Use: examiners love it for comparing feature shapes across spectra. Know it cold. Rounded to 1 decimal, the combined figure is 6.5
